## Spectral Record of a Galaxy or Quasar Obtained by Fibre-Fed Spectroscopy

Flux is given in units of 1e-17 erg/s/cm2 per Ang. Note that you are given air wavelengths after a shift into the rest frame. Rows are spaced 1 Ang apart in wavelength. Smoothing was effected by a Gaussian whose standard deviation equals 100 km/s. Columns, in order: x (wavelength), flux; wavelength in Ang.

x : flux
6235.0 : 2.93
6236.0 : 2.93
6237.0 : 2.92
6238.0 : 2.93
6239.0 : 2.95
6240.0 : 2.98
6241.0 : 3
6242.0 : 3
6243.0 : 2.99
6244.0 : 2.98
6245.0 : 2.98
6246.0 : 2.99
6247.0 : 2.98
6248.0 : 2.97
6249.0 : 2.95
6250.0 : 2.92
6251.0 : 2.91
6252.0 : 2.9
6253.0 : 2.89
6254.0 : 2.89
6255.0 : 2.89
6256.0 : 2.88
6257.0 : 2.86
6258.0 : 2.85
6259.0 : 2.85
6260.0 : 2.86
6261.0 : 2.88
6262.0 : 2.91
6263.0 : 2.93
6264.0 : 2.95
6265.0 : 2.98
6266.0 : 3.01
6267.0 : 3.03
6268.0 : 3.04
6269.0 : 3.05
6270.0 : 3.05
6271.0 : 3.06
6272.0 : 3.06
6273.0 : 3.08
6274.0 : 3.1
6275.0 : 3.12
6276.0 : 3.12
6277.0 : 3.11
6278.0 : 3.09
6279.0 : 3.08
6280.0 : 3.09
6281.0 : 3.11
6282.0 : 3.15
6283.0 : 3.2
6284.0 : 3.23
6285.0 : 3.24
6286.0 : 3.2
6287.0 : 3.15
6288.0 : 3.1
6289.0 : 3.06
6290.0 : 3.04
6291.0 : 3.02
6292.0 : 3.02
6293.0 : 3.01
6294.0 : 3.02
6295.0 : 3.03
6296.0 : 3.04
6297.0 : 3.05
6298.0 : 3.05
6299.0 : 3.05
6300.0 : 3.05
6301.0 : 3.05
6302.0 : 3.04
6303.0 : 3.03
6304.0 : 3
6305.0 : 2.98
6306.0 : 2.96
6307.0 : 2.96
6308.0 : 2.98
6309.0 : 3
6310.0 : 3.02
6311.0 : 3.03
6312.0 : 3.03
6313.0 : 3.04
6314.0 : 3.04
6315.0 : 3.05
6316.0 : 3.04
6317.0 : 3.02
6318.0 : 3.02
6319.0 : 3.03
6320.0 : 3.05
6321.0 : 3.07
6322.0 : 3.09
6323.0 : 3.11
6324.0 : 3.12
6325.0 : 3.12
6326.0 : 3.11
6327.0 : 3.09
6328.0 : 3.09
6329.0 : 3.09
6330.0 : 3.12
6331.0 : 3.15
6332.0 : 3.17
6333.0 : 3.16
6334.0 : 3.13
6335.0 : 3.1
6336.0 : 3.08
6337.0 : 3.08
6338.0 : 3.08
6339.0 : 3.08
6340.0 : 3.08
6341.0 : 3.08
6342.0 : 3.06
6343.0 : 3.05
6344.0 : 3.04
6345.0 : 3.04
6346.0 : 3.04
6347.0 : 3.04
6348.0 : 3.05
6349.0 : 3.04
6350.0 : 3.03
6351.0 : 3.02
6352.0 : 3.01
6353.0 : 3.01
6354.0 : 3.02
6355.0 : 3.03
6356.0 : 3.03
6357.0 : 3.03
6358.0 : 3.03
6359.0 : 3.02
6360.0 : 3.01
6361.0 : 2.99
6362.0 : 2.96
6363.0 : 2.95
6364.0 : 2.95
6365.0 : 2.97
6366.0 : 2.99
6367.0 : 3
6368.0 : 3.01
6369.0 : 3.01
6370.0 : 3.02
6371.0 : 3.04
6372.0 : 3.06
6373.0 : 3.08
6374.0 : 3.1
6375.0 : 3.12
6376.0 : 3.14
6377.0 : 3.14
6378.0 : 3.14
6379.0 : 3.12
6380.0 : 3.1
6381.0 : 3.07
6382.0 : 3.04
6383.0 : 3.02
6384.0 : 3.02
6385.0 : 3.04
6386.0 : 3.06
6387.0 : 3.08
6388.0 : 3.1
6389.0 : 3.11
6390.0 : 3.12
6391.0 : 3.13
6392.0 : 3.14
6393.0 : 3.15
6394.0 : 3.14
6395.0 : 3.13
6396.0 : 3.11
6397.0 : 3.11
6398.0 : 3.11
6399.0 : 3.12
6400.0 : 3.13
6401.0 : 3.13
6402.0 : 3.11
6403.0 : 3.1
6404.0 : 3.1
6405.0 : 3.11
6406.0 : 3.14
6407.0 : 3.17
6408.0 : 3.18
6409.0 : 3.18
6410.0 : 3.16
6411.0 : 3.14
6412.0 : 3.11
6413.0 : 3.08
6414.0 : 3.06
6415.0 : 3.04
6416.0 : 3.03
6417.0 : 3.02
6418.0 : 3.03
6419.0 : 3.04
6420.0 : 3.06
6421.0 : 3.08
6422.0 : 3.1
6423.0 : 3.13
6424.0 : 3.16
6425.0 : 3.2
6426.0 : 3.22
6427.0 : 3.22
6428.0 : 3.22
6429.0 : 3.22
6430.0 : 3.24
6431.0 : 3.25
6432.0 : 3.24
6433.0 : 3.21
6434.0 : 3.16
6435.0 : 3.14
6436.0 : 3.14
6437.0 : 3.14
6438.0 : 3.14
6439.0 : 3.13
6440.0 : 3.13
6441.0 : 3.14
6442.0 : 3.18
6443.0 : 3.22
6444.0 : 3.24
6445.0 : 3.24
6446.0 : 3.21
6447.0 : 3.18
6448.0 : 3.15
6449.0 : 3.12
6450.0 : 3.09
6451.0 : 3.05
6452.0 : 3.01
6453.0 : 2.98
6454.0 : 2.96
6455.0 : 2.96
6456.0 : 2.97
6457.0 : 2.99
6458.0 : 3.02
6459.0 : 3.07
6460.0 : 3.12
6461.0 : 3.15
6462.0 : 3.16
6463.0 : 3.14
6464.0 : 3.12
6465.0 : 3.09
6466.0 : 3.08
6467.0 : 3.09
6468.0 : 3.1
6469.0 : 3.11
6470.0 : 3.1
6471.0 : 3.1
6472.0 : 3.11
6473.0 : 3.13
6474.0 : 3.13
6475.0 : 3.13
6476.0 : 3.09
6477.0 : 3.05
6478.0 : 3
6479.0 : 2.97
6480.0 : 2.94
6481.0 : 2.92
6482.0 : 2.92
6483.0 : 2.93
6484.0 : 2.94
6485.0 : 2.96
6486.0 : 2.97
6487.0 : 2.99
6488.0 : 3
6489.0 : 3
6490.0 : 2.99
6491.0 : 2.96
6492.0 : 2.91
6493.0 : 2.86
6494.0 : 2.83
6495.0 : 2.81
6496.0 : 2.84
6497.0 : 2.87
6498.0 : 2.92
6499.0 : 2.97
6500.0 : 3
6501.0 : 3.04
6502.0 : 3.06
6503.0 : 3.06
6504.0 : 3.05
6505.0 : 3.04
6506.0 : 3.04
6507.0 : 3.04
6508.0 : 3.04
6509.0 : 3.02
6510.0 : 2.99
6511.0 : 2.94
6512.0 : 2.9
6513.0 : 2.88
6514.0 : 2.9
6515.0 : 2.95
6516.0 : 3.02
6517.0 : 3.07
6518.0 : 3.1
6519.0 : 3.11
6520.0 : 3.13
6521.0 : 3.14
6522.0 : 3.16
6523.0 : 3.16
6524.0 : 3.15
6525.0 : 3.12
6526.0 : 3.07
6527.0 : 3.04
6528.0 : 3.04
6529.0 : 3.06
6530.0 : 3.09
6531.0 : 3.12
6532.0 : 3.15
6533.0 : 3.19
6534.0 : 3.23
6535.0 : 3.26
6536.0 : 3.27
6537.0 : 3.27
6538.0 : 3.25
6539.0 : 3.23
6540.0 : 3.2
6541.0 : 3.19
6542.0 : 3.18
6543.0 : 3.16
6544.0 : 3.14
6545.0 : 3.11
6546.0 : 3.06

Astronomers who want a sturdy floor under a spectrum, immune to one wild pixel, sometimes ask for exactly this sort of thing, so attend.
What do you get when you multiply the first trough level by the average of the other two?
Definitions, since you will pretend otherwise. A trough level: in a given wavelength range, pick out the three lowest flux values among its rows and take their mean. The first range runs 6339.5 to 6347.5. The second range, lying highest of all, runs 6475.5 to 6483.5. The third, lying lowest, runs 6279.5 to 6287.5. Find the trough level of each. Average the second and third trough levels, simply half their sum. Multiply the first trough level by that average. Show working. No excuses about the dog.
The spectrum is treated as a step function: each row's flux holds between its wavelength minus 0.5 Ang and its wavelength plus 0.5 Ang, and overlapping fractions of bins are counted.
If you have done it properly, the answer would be 9.18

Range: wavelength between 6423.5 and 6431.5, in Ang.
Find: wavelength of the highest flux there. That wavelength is 6431.0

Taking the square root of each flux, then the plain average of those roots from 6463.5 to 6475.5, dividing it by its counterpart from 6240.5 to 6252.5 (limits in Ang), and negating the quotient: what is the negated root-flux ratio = -1.02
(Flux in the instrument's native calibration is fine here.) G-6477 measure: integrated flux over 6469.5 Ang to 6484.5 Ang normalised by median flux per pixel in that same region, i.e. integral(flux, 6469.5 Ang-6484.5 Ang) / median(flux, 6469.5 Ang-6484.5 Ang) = 15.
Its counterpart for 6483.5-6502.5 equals 19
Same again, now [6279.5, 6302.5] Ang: 23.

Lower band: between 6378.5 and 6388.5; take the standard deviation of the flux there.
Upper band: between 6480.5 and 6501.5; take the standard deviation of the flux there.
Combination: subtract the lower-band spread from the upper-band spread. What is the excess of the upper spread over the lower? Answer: 0.03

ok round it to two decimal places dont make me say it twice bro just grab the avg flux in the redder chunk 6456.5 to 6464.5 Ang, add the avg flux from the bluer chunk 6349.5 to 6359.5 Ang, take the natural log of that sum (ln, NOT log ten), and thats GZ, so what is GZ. 1.81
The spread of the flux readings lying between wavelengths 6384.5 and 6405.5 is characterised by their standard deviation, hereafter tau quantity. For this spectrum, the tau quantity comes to 0.026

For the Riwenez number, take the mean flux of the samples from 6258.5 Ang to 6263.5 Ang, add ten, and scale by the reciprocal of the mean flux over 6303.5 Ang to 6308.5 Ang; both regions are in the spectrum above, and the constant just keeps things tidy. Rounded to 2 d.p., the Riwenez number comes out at 4.33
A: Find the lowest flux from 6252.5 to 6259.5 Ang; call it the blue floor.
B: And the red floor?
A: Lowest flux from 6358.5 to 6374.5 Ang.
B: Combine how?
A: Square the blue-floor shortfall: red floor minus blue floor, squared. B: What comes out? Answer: 0.010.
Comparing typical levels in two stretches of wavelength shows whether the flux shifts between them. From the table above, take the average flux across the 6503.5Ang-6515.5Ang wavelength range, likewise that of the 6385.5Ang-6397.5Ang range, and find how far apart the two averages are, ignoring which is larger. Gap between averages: 0.13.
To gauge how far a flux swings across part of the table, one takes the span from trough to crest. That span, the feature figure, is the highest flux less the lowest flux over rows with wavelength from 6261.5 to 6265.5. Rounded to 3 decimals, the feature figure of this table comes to 0.070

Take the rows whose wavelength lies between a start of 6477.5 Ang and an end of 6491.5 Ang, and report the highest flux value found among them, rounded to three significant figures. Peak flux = 3.00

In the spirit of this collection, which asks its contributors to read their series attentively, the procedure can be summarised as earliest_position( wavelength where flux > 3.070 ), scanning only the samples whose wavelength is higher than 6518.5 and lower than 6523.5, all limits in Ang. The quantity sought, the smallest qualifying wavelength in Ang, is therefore 6519.0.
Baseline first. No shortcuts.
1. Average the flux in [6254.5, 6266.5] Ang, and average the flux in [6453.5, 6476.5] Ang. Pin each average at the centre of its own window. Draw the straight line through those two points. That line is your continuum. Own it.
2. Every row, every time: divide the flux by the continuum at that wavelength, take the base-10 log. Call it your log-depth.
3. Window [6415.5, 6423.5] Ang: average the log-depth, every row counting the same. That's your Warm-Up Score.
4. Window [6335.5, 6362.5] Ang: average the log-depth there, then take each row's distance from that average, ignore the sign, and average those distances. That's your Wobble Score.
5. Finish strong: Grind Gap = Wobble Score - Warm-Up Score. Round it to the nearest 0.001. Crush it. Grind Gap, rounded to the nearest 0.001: 0.002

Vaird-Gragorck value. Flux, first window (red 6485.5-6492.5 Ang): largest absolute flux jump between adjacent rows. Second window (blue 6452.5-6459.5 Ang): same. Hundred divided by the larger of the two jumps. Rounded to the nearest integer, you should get 2000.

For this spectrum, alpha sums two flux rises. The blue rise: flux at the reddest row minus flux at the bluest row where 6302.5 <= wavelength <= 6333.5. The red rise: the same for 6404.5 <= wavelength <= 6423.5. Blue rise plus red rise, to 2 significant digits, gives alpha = 0.15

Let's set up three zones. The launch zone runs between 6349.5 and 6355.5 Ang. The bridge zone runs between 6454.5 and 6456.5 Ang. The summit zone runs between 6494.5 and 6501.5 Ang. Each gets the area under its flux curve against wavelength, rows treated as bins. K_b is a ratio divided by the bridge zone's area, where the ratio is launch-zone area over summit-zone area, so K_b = 0.15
